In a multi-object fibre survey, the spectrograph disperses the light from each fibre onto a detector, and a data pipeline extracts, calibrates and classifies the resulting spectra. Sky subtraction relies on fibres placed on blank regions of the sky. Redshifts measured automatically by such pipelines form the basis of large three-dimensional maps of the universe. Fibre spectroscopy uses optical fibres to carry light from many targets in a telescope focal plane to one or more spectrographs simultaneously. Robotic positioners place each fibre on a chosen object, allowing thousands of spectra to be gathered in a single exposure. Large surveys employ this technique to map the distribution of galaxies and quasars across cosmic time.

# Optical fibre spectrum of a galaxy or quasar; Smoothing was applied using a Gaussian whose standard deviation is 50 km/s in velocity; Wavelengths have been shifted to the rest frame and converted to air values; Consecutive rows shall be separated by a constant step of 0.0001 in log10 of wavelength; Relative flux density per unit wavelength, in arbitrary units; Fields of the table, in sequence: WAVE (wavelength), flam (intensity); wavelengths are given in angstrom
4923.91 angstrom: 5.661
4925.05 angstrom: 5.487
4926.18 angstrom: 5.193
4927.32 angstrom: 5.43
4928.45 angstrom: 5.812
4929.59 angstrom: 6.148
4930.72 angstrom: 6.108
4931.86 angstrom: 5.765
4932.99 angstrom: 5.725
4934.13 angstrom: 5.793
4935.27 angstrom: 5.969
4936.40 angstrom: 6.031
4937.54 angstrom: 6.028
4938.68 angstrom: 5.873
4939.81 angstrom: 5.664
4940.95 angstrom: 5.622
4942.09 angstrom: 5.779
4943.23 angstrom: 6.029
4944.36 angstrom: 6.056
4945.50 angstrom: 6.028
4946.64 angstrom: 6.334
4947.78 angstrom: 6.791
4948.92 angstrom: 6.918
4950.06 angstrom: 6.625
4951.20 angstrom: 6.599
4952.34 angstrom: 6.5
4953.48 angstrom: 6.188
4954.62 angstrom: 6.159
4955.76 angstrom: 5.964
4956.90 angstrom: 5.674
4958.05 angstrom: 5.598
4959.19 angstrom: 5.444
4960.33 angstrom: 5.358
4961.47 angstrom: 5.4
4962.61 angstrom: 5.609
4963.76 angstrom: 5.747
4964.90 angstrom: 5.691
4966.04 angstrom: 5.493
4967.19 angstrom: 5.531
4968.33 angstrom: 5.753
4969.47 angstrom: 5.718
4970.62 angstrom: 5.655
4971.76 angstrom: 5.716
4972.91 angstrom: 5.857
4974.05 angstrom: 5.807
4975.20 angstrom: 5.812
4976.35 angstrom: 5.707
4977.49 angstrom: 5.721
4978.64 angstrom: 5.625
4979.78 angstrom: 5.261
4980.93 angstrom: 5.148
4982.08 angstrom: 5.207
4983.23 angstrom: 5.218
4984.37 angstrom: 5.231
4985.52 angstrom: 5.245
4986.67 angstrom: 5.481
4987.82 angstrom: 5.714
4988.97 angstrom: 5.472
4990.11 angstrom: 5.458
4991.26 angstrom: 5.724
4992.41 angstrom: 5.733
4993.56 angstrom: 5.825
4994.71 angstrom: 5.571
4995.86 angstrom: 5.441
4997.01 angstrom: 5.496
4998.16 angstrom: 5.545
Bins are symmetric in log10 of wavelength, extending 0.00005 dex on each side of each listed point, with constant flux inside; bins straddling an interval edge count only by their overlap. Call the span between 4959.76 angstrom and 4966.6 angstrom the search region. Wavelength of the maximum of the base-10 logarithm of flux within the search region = 4963.76 angstrom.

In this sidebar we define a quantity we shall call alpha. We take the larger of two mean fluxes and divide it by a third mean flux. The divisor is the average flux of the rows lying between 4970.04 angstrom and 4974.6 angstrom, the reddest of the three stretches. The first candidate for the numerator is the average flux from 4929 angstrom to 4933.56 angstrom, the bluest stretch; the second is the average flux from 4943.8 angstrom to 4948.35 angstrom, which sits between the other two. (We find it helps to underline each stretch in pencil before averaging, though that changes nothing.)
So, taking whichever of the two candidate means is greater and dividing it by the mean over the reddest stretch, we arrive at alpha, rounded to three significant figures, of 1.09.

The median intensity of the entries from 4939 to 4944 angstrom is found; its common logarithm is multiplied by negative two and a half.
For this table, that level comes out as -1.89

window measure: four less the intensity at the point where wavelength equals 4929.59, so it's -2.15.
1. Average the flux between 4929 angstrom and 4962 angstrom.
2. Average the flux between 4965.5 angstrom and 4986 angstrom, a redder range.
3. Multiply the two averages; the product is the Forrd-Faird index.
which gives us 33.3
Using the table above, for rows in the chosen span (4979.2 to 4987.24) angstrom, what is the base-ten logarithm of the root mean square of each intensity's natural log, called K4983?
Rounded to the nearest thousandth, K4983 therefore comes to 0.220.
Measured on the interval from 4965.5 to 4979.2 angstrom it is 0.241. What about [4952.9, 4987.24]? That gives 0.236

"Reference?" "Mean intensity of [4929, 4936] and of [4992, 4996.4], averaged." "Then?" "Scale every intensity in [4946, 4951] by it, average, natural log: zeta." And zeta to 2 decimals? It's 0.14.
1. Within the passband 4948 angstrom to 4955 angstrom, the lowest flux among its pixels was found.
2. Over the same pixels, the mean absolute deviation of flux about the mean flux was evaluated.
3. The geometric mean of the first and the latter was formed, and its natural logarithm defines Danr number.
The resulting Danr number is 0.1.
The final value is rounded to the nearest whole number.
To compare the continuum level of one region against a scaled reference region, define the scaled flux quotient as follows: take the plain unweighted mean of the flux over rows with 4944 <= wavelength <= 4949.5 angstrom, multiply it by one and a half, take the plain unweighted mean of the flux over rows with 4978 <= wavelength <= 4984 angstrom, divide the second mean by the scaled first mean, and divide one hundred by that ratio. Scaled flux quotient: 182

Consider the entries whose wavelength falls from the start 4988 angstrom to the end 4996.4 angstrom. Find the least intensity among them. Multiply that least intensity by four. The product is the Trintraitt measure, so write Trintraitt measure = 21.8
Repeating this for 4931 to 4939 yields 22.9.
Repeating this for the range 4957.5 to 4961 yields 21.4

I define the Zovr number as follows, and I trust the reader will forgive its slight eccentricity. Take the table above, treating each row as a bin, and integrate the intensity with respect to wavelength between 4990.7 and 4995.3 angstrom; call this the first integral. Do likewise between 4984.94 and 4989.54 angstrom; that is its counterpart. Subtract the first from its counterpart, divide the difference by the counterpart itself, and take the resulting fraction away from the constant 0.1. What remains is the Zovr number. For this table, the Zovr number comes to 0.14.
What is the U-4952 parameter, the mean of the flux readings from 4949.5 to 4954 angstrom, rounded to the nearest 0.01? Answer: 6.48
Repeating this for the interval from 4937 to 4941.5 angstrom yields 5.80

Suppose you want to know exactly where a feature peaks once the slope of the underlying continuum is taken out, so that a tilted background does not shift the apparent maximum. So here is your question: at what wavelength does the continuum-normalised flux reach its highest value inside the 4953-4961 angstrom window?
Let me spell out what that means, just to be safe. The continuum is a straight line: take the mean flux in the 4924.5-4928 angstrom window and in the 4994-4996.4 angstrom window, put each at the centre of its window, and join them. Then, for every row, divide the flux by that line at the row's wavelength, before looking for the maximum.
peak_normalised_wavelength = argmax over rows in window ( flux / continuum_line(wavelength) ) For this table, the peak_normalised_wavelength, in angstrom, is 4953.48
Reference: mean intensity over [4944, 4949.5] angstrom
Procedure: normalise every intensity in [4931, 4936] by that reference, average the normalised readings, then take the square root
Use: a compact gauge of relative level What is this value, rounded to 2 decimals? 0.95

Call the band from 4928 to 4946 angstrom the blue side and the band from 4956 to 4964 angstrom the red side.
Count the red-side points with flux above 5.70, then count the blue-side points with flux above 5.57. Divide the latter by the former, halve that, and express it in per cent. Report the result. 800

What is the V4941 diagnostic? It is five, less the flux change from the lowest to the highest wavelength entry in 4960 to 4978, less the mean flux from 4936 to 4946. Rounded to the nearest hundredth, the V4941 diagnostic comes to -1.26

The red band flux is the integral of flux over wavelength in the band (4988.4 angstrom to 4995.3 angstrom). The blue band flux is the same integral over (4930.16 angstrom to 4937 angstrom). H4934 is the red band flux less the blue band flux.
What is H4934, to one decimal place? -1.4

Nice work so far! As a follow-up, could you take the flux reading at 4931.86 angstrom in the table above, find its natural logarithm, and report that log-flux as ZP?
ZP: 1.75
